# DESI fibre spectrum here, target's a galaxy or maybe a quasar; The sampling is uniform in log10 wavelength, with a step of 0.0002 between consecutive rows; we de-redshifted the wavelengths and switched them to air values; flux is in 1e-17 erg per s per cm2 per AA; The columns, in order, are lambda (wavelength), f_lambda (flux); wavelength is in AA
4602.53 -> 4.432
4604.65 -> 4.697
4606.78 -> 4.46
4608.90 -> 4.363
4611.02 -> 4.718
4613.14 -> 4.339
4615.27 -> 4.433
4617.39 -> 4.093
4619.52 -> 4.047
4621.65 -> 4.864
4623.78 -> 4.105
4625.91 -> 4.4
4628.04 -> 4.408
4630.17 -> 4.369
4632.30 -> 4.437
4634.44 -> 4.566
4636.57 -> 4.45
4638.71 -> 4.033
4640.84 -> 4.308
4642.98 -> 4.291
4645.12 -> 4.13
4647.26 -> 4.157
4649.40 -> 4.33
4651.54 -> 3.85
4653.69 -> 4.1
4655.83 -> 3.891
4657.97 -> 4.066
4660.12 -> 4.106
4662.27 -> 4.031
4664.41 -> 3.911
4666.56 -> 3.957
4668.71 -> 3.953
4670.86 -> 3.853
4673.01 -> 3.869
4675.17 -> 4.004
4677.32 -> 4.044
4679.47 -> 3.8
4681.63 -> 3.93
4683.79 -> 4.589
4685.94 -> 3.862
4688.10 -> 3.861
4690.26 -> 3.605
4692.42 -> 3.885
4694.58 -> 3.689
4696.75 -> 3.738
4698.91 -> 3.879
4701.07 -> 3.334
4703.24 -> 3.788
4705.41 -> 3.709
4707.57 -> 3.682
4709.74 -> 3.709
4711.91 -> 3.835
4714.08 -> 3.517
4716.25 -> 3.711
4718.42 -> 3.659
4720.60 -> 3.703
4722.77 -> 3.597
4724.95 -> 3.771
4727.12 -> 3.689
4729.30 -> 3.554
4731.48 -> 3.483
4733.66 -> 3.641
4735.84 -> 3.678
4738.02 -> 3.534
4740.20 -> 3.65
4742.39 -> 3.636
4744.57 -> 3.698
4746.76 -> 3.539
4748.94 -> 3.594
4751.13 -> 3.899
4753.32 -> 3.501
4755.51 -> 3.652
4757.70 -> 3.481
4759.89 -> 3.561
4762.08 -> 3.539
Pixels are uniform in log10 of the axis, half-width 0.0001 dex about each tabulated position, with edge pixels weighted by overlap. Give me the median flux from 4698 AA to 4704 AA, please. 3.8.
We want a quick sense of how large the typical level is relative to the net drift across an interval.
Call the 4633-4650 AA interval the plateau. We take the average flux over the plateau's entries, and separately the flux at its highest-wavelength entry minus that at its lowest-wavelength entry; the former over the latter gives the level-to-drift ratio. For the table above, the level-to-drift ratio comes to -18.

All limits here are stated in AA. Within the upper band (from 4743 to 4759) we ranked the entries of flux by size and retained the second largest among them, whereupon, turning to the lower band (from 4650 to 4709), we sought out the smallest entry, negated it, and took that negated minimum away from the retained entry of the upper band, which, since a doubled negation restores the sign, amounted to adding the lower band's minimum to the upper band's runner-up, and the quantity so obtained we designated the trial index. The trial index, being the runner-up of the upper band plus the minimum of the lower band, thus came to 7.03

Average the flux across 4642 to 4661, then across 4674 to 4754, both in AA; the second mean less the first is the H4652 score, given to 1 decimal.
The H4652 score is -0.4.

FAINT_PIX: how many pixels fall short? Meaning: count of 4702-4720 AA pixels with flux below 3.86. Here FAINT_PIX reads 8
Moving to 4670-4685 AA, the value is 2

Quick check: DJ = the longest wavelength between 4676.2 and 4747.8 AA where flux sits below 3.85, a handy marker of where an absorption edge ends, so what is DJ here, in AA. 4746.76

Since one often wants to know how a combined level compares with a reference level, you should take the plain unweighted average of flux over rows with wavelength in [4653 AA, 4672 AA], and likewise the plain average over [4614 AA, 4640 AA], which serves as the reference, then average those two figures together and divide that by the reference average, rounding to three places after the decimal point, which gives 0.958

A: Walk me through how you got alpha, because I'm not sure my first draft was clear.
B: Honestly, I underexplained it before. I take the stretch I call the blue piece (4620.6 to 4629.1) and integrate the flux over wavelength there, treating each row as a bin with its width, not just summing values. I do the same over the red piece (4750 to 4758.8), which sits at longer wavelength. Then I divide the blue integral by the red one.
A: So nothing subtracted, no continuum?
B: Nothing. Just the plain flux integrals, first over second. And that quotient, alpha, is 1.2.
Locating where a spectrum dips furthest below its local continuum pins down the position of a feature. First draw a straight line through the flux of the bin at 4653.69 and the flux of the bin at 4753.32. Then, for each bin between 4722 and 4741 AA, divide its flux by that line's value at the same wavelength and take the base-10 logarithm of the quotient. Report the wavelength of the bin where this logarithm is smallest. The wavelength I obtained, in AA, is 4731.48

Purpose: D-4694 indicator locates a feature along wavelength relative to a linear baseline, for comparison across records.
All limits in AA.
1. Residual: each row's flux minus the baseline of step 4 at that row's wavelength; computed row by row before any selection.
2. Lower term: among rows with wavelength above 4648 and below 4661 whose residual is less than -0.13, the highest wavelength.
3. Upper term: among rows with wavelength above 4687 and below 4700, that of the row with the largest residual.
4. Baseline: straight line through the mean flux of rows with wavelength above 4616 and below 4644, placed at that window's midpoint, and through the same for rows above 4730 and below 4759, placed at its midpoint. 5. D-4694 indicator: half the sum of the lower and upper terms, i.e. 4677.4 AA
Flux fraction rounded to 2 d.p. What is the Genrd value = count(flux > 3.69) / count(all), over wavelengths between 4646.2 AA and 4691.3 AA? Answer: 0.95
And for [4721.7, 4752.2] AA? 0.21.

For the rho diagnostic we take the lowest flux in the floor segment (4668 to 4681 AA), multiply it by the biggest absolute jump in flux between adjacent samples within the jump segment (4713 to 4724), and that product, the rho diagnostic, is 0.7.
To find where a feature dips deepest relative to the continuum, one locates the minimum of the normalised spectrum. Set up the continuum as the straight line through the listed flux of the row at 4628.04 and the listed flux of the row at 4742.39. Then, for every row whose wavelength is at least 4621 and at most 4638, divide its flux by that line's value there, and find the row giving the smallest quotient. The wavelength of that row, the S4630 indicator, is 4623.78 AA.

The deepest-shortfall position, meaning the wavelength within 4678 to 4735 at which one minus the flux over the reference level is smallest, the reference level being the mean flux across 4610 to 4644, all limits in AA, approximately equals 4683.79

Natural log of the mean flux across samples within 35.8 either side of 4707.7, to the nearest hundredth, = 1.32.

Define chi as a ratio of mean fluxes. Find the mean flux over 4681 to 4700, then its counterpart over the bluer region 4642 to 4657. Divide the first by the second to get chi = 0.95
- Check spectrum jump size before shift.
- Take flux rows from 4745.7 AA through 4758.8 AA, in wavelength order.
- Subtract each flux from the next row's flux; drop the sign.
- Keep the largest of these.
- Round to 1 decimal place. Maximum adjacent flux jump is 0.4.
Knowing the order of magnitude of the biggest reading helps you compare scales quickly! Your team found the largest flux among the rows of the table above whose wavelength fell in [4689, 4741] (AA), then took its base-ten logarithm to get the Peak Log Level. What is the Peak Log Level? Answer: 0.589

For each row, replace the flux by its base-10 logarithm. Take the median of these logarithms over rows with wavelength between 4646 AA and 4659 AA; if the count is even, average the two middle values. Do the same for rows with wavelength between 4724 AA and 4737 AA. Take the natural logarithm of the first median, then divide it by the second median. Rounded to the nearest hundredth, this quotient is -0.87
